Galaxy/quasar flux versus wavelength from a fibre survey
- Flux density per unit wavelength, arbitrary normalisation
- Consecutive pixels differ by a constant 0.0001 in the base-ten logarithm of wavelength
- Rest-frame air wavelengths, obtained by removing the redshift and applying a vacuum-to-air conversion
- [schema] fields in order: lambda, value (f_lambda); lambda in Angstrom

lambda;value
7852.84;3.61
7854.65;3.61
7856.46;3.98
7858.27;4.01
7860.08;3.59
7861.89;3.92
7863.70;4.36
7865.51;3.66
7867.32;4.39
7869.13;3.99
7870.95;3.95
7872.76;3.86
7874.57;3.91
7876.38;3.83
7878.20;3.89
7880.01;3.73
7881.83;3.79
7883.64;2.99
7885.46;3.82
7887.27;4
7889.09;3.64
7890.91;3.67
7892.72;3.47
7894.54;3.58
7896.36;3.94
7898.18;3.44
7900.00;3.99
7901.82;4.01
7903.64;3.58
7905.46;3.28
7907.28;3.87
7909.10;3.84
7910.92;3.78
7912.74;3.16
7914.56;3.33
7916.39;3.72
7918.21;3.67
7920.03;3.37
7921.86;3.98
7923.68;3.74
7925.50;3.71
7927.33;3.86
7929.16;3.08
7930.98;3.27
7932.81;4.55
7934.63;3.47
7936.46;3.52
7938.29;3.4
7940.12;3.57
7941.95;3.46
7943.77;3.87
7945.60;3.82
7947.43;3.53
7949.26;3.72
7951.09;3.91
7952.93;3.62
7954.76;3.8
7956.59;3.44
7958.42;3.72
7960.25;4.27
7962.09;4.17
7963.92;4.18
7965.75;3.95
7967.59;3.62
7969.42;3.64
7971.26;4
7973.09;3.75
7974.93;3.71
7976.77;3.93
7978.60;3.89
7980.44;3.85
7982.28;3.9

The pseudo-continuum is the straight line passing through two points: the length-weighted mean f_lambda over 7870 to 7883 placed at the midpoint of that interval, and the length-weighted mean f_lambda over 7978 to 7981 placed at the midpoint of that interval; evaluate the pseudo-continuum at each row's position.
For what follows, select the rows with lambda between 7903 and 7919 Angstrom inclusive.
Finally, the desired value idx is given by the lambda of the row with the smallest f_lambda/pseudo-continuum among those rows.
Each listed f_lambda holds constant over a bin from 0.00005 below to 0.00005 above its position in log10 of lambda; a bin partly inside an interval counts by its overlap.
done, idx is 7912.74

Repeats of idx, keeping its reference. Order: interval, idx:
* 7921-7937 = 7929.16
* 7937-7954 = 7938.29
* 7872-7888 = 7883.64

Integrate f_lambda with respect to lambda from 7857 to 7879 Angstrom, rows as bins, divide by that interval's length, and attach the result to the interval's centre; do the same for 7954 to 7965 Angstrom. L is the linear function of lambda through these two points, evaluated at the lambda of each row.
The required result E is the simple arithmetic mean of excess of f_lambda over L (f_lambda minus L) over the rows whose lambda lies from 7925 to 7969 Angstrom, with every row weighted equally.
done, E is -0.21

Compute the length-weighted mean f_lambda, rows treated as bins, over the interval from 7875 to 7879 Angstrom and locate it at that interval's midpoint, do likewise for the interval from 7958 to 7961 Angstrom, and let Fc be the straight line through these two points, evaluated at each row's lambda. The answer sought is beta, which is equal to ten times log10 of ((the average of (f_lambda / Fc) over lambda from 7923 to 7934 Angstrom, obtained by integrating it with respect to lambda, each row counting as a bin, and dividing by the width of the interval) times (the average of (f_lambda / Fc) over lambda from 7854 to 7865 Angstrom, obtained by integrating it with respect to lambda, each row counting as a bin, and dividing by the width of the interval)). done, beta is -0.21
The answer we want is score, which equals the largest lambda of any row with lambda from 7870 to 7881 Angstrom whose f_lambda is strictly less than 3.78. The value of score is 7880.01 Angstrom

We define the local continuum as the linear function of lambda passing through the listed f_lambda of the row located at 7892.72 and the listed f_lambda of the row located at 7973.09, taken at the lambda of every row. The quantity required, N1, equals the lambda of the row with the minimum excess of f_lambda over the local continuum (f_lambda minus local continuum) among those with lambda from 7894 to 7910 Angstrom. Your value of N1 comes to 7905.46 Angstrom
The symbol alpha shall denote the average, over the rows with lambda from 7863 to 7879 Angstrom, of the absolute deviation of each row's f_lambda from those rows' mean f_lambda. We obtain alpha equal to 0.18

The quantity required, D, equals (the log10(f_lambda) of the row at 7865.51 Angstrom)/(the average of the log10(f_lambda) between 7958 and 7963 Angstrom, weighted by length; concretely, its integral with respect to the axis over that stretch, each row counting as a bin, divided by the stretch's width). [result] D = 0.92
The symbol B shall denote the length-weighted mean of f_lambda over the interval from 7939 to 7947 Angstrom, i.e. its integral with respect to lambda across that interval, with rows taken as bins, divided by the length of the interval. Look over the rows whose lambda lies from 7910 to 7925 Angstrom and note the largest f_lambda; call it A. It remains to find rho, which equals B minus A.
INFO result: -0.3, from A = 3.98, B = 3.67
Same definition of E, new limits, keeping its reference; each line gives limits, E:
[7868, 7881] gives -0.07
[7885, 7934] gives -0.26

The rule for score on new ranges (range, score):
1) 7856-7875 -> 7865.51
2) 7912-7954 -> 7952.93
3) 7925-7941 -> 7940.12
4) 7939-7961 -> 7958.42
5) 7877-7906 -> 7905.46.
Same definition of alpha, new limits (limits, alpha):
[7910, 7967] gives 0.25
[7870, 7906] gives 0.21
